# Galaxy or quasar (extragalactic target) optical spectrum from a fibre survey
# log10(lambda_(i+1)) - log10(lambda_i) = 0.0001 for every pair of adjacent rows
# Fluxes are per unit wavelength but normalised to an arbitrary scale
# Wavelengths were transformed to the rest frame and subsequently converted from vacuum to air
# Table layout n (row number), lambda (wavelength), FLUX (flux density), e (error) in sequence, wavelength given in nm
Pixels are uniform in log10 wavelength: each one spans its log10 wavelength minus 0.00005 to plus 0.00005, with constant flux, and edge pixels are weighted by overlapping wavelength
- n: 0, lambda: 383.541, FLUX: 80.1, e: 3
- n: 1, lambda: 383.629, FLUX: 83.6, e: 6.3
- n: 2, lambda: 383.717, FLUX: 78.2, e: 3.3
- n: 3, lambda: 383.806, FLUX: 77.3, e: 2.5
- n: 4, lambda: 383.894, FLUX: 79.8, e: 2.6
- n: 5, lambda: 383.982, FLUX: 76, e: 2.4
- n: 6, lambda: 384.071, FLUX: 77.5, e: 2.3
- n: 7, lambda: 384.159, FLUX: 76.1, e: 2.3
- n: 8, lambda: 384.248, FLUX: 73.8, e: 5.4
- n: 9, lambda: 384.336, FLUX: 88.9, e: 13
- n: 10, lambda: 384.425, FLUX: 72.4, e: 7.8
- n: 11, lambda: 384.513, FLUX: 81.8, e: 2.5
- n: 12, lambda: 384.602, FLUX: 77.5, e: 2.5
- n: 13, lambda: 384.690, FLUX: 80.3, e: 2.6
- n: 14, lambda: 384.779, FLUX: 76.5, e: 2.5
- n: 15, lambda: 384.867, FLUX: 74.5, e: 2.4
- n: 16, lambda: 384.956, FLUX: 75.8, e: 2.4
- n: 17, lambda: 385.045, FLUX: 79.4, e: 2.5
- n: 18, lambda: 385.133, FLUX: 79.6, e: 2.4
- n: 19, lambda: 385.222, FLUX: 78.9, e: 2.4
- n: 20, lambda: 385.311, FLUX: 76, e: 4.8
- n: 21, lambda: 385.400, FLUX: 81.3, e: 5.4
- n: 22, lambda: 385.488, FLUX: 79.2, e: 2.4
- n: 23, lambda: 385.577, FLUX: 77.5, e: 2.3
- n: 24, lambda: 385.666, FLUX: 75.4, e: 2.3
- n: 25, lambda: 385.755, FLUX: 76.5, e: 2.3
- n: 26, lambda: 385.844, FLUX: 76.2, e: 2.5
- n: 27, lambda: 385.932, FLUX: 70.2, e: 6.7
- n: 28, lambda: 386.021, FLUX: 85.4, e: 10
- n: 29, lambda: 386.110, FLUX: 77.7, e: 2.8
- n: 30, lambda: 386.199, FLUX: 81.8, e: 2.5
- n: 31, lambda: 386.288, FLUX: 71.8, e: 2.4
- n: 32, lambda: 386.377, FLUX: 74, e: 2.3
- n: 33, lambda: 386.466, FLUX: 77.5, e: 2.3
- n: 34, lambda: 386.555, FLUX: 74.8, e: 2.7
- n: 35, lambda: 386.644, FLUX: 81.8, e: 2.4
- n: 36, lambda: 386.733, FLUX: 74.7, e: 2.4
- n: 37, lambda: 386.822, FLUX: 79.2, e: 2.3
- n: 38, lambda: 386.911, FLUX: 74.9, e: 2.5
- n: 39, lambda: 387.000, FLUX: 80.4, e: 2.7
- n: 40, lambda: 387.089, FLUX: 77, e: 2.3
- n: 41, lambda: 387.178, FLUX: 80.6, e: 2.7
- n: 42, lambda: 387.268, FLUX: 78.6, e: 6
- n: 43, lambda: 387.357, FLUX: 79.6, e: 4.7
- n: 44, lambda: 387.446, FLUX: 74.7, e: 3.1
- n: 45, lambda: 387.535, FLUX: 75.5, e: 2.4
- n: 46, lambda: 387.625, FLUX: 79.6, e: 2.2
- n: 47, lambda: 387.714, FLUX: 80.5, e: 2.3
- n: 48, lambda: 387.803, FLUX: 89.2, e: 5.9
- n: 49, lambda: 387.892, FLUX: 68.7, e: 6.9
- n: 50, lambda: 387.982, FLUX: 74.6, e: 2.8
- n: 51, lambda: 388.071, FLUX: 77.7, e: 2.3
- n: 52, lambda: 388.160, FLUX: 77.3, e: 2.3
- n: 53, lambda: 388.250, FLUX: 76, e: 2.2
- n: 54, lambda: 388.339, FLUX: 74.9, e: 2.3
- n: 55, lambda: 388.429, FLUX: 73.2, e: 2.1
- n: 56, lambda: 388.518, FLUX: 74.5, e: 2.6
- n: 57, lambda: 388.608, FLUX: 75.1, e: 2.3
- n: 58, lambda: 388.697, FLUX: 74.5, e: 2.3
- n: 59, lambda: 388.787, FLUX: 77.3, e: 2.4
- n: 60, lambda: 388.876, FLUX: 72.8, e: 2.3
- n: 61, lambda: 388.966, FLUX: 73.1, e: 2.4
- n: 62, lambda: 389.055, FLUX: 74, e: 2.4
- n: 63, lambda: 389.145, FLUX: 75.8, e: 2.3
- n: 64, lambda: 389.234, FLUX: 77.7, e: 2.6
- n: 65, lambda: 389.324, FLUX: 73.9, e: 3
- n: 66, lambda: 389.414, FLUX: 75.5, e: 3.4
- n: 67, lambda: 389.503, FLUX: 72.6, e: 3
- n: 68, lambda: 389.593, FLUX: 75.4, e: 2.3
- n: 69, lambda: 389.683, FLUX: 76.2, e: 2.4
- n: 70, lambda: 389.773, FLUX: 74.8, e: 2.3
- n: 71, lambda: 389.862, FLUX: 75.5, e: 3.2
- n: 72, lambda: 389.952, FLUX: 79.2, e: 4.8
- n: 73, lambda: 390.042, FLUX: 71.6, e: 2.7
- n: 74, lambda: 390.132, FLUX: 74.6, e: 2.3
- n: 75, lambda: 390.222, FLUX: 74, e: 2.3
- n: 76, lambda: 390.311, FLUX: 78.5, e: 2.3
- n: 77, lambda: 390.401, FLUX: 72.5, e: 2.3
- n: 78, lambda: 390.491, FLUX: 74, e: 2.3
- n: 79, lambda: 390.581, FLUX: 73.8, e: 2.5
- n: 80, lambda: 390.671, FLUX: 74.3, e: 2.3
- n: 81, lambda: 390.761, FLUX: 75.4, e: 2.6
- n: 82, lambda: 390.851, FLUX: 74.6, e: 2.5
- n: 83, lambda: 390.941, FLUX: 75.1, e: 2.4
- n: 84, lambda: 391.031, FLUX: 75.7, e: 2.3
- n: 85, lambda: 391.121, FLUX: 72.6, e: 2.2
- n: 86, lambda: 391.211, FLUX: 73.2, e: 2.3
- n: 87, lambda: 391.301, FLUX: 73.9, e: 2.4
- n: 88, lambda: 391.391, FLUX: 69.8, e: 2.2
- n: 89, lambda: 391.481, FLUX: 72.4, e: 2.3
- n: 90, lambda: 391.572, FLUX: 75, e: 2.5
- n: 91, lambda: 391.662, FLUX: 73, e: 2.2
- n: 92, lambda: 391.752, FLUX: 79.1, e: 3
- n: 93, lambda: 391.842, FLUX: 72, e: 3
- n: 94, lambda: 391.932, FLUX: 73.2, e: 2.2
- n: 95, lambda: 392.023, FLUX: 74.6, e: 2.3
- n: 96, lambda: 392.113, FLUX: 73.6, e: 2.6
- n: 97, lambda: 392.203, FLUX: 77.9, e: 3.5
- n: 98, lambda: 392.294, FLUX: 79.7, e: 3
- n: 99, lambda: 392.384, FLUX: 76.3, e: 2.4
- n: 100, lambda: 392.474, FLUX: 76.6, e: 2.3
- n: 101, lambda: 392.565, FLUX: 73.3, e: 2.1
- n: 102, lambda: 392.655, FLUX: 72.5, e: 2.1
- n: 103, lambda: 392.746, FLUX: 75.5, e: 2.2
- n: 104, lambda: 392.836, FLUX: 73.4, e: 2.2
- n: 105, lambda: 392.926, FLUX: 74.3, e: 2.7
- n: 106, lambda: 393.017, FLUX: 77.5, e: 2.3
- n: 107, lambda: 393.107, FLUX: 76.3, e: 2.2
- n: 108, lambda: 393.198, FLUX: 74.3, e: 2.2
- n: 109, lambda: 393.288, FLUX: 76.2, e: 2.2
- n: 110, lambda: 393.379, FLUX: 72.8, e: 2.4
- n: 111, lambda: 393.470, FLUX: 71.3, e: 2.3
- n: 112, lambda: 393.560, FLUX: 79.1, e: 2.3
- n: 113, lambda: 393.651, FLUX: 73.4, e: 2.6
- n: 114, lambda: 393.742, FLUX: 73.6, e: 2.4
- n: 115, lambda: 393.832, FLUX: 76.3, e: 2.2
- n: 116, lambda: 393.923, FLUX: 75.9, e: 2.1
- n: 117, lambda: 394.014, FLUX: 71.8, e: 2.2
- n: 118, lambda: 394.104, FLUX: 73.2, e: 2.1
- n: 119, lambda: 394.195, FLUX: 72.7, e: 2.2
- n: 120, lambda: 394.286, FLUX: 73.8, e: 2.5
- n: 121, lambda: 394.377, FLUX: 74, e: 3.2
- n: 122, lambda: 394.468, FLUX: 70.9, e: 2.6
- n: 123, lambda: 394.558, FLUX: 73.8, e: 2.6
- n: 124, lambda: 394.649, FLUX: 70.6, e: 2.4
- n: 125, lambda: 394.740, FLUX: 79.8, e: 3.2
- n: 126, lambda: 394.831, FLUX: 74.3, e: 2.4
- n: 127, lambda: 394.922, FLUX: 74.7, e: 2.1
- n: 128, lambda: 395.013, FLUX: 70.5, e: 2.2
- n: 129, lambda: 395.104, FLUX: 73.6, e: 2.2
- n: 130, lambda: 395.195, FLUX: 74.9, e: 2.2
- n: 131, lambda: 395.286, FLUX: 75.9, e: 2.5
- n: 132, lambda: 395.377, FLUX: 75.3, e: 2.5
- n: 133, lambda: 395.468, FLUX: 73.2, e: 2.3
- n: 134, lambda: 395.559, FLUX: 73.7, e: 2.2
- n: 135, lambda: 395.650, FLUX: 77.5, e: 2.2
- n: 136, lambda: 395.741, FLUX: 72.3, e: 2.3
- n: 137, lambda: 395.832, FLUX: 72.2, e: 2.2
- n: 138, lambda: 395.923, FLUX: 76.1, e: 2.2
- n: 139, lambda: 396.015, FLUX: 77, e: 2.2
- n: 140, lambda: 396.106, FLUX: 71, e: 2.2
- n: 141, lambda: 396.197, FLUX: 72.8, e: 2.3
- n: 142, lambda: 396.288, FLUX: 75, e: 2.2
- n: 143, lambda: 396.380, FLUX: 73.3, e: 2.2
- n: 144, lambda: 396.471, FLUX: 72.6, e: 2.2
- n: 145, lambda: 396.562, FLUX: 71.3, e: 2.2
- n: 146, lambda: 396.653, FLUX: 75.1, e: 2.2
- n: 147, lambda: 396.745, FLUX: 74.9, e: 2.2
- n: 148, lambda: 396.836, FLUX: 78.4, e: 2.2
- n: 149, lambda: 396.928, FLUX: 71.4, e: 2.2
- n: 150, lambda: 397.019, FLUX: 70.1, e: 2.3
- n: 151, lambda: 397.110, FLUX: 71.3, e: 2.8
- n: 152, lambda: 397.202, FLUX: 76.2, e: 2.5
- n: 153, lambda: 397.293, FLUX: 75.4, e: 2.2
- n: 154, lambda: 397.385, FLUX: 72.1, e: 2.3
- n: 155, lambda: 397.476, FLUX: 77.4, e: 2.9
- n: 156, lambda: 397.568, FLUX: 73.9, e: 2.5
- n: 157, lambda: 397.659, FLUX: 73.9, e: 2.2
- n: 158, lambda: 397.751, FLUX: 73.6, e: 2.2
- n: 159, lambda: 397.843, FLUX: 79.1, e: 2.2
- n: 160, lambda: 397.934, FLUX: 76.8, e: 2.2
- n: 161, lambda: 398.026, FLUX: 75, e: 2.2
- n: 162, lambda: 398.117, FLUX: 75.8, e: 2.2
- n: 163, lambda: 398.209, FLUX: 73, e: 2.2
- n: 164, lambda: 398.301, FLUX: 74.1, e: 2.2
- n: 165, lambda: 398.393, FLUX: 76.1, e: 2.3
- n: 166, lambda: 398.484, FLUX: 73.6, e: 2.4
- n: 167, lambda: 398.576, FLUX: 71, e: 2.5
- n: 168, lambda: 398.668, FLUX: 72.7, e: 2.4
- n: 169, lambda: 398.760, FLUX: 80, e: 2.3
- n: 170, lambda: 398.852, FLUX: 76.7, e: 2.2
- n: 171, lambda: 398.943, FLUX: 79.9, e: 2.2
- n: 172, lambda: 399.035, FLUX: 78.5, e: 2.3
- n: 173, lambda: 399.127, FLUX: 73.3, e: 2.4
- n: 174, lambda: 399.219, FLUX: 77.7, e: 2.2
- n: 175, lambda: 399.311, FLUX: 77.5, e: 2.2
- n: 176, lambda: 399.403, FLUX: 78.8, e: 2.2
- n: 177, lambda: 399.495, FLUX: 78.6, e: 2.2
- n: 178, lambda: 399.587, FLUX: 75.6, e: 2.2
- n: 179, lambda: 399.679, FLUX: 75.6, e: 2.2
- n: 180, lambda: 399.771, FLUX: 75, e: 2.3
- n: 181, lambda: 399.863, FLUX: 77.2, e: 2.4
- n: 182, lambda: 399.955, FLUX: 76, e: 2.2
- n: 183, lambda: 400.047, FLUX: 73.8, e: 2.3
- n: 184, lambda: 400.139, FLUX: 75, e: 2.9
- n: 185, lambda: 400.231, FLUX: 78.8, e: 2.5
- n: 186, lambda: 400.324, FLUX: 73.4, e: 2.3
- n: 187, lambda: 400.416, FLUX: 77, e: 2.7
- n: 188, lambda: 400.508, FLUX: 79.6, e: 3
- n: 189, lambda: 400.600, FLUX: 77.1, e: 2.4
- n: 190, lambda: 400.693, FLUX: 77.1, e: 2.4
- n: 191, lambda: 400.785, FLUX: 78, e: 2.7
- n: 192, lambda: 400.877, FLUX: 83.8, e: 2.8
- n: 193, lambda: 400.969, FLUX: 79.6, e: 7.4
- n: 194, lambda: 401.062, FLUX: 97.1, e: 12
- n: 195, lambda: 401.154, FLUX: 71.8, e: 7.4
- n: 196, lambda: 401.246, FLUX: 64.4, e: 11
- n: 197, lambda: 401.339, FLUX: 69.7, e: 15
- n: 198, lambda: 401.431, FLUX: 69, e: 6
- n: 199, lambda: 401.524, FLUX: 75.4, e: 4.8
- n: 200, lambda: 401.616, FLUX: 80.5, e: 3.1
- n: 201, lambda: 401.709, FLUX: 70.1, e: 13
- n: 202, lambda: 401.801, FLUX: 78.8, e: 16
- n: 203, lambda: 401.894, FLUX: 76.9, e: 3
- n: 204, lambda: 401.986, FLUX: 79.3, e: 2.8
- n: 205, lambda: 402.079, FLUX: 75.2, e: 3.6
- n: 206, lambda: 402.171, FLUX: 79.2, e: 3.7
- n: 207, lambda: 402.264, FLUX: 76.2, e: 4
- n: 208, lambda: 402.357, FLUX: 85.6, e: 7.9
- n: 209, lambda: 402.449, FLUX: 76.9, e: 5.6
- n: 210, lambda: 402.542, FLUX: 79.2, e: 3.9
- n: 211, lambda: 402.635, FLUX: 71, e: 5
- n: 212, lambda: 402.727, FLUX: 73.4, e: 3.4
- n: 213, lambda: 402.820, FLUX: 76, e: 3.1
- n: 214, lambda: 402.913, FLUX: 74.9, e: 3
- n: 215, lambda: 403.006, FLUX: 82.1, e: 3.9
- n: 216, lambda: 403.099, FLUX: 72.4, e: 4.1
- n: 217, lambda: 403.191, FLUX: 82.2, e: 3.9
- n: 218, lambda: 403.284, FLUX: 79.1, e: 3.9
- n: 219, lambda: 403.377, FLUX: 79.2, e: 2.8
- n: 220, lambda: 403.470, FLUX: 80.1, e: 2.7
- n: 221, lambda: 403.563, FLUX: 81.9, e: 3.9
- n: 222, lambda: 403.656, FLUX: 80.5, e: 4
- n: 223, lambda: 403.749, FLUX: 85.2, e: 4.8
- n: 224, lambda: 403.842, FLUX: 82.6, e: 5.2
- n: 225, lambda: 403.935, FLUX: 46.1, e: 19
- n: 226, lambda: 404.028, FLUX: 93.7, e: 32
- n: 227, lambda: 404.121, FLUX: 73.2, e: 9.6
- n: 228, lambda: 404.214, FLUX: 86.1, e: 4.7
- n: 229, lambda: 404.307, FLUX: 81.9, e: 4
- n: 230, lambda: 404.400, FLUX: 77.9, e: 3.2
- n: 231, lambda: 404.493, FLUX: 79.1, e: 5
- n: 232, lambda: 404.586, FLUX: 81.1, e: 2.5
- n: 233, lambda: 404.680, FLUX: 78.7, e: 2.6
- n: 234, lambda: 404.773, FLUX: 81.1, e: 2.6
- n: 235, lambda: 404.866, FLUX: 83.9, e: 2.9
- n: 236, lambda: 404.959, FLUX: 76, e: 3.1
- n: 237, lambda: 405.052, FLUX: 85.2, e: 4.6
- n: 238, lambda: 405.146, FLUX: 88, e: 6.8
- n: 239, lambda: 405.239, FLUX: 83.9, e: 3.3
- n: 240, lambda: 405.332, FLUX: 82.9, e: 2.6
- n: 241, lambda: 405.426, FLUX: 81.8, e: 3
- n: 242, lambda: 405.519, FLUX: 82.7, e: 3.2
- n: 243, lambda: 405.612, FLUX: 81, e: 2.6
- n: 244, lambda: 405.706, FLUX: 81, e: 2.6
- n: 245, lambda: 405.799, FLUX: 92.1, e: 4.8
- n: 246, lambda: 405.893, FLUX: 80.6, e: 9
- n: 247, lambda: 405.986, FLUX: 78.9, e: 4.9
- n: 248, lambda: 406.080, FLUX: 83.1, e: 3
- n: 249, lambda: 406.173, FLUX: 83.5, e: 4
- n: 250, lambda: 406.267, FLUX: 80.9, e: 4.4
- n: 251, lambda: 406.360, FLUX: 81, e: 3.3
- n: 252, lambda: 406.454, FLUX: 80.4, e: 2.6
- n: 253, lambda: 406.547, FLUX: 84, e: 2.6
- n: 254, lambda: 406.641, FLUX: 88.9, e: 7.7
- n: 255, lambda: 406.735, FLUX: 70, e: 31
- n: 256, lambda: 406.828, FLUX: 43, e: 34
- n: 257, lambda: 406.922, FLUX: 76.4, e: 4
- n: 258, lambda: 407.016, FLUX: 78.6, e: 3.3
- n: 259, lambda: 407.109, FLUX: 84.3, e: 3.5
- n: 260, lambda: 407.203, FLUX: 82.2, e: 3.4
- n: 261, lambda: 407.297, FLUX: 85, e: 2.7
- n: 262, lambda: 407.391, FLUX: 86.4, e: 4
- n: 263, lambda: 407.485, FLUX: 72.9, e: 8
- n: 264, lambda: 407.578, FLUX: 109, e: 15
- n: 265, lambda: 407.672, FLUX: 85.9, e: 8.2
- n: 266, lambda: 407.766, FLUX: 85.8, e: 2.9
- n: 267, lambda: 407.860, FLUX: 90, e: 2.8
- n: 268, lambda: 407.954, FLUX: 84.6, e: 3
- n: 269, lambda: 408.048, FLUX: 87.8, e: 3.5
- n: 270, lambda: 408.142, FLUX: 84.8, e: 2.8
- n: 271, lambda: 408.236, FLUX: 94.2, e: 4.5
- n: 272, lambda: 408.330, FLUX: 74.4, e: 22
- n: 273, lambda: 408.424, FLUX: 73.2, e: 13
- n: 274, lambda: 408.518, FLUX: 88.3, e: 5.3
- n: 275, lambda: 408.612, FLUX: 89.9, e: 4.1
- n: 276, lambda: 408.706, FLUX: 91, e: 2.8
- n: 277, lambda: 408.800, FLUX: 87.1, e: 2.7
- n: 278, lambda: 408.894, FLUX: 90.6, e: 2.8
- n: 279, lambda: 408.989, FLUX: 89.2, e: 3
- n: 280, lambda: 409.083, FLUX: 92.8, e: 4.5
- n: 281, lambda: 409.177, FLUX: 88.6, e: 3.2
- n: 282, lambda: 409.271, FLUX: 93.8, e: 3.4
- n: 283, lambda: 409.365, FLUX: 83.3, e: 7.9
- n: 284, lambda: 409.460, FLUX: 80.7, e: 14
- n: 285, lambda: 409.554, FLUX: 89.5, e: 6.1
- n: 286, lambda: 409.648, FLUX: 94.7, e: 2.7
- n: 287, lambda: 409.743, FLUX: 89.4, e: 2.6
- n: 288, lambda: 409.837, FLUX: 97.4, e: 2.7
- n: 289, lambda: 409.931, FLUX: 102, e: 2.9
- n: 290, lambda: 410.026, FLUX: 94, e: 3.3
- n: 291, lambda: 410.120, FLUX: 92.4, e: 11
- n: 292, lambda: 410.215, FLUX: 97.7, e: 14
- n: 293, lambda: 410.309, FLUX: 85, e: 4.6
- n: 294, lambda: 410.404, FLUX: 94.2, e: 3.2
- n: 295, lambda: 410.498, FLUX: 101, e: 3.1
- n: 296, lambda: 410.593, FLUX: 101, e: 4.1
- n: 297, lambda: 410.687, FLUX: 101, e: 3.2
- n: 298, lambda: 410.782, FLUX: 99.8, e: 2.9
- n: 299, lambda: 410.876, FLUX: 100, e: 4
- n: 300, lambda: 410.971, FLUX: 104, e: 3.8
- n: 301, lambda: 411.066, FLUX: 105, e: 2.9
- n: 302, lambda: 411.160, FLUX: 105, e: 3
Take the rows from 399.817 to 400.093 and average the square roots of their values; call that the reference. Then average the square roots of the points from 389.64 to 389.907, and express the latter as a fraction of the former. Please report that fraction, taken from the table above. 1.00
